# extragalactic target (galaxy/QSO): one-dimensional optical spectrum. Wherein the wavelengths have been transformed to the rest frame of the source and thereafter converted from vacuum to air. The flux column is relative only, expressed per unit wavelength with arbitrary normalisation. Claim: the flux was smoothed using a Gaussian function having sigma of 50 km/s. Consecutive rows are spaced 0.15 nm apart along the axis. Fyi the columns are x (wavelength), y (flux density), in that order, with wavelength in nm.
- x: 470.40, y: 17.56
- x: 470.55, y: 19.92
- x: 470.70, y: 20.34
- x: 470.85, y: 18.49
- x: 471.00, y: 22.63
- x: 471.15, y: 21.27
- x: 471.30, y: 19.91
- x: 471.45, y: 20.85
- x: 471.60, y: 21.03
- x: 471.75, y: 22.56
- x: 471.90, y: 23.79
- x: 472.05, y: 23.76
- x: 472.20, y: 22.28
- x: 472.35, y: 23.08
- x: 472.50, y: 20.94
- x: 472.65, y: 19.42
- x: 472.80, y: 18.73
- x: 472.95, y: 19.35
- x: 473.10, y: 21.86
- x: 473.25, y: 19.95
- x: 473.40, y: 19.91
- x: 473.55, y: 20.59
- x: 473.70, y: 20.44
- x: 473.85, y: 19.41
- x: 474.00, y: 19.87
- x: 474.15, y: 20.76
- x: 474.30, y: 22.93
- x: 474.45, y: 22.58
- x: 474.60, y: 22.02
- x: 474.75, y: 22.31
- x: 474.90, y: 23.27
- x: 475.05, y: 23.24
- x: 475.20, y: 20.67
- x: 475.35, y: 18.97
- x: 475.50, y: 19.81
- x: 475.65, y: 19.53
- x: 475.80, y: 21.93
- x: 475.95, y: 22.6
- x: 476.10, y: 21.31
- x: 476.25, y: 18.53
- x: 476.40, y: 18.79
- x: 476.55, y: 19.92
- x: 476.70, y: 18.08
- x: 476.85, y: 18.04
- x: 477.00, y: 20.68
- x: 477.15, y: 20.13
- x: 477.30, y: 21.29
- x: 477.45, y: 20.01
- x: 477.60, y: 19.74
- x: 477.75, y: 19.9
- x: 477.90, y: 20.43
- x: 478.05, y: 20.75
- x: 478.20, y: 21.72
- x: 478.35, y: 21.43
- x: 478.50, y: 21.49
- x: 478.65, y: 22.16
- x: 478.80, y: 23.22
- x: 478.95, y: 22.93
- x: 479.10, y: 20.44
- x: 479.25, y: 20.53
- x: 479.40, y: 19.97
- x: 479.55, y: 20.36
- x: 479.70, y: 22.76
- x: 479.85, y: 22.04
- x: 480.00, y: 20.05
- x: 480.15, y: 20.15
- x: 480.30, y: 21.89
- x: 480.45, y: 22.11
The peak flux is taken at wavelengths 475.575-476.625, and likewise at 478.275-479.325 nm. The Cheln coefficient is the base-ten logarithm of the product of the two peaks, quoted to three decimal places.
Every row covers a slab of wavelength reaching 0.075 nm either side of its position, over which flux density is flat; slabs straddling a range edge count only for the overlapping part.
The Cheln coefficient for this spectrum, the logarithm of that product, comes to 2.720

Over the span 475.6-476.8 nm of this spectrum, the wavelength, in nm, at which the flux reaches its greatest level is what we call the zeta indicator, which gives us 475.95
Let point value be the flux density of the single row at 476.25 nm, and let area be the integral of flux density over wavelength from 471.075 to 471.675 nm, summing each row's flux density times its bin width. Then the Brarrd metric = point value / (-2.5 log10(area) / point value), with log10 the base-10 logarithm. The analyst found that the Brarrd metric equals -125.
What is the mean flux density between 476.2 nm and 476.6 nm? 19.1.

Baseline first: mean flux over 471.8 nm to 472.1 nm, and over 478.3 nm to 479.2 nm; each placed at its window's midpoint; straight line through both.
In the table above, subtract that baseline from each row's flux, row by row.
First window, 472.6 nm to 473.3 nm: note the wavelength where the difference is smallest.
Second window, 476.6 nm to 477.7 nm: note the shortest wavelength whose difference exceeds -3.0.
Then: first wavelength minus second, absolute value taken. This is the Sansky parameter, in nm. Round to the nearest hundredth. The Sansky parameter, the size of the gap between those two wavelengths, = 4.20 nm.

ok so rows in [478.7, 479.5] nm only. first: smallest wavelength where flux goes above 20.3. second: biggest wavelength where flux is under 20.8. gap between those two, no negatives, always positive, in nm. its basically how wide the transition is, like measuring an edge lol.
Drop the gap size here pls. 0.60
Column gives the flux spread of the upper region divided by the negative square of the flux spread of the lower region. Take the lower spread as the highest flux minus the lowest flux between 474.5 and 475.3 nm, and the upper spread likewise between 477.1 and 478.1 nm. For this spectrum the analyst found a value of -0.23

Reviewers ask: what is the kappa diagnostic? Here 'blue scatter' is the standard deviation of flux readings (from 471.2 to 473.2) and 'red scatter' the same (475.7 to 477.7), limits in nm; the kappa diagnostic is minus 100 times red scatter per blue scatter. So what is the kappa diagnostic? -86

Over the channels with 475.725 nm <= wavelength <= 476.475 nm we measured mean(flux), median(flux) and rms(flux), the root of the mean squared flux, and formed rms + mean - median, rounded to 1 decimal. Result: 20.0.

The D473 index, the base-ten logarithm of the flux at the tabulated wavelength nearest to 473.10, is 1.34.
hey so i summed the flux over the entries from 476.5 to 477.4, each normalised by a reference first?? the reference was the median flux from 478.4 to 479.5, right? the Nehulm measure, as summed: 5.50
